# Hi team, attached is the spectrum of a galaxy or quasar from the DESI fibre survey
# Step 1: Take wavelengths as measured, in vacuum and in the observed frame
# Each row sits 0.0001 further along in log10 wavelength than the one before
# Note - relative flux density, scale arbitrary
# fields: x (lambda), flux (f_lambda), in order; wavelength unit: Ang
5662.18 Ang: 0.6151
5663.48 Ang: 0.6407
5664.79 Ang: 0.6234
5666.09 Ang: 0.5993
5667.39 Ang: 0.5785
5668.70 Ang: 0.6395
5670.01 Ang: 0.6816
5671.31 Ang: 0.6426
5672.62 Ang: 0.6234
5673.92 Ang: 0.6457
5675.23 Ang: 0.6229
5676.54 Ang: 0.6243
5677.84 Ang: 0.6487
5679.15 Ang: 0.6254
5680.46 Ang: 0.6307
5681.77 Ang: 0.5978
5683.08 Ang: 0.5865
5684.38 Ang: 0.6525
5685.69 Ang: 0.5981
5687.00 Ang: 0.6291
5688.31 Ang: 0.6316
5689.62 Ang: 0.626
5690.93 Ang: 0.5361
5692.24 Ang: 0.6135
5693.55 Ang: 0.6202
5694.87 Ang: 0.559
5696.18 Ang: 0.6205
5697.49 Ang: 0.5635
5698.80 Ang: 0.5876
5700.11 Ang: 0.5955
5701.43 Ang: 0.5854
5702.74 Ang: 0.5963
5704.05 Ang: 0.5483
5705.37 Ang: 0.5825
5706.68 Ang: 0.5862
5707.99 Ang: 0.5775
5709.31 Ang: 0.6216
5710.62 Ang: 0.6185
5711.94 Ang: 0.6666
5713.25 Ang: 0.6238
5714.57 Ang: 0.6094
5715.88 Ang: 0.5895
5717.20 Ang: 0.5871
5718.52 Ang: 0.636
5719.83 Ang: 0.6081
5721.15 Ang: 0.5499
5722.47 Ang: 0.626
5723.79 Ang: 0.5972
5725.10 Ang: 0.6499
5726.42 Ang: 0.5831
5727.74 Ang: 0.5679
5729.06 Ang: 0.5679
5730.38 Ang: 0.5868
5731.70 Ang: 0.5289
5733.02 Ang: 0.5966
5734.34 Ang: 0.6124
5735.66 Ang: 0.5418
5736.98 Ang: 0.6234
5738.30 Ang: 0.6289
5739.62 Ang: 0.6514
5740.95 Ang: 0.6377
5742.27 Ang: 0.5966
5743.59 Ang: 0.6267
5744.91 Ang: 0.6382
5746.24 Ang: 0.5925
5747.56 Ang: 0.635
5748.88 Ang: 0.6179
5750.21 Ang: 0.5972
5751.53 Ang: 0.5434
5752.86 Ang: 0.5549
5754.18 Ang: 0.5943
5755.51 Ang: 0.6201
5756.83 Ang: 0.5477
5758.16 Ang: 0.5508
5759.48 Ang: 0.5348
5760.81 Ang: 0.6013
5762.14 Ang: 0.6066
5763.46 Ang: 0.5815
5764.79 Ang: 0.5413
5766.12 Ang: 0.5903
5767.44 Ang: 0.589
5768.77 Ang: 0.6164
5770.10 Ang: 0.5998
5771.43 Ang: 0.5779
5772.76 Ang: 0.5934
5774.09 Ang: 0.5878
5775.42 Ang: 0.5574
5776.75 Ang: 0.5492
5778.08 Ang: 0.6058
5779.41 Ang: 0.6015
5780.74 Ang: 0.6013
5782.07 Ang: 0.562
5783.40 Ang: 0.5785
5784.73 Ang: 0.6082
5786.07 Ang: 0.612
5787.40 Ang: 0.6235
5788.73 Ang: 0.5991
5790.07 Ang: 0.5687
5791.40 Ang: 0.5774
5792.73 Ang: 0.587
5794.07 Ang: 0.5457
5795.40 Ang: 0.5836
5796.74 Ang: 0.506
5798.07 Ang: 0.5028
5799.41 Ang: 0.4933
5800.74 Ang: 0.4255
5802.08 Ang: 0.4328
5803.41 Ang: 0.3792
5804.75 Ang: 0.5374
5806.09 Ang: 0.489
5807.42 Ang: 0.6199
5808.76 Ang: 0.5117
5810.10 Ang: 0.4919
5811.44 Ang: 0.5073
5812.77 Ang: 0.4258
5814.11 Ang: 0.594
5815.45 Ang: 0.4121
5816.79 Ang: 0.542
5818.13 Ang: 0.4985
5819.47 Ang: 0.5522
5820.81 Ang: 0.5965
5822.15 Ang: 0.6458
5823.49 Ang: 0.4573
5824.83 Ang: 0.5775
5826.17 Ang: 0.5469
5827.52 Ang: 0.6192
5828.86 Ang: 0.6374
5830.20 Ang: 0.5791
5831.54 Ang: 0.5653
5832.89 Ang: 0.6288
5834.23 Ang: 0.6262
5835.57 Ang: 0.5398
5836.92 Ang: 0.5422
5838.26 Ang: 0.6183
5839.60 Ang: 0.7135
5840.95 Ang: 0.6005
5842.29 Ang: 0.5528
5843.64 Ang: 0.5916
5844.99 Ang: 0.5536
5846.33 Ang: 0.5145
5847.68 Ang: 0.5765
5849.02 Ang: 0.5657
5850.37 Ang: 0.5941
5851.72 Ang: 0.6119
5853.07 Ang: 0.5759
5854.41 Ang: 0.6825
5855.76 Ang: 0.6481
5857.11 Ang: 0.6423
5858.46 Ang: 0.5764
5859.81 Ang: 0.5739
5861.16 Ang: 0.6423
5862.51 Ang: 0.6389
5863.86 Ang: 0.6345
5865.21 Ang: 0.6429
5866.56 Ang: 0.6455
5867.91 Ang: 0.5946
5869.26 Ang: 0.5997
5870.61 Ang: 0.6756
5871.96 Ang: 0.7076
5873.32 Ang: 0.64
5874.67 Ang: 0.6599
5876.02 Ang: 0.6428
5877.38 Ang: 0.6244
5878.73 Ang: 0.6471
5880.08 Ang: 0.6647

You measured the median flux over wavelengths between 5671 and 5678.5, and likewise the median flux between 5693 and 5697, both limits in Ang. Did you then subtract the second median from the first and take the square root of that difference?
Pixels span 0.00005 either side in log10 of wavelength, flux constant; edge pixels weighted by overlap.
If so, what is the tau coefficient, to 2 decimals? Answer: 0.12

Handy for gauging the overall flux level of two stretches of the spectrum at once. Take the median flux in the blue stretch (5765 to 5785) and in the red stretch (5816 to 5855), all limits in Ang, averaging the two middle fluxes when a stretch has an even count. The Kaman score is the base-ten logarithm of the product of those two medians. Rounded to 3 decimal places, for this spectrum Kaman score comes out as -0.467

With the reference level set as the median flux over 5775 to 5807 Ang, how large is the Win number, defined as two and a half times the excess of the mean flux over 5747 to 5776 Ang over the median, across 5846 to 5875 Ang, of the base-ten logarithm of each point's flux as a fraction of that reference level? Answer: 1.33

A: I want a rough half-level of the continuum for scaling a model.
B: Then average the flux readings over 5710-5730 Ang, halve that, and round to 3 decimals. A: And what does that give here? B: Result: 0.303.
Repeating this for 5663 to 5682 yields 0.314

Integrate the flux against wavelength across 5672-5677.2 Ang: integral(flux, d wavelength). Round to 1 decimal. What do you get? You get 3.3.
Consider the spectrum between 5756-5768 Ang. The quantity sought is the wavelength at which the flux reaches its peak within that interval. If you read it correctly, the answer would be 5762.14 Ang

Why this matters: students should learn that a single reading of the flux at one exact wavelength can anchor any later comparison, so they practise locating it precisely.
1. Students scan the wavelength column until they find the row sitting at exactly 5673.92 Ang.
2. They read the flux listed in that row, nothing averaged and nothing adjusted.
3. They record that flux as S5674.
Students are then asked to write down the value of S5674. 0.6457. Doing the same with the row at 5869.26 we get 0.5997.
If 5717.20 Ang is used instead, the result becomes 0.5871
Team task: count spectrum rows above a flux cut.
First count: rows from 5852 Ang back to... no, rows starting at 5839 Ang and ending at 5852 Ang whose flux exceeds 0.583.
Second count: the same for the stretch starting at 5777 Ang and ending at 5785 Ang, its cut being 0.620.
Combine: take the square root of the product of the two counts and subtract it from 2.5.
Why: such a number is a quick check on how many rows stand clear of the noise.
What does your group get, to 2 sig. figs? 2.5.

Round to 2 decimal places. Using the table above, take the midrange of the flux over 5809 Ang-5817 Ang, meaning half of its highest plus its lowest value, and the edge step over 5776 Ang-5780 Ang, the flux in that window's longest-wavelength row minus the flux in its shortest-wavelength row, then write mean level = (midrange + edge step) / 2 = 0.28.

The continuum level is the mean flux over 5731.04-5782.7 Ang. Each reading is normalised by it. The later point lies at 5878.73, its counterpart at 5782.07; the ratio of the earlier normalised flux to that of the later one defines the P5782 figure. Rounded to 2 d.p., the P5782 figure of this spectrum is 0.87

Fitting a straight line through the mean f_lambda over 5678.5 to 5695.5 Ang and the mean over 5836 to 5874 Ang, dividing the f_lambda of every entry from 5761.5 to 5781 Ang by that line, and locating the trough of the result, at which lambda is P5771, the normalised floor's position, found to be 5764.79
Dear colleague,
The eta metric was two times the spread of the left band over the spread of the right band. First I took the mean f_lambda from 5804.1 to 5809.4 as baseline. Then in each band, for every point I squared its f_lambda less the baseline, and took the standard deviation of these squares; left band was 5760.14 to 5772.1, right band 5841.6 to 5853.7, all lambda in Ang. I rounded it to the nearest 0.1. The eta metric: 2.1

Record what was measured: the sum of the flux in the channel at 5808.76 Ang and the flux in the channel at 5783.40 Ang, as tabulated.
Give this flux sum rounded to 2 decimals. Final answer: 1.09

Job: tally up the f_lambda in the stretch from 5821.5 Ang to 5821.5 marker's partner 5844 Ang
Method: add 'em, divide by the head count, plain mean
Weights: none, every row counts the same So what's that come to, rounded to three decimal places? 0.591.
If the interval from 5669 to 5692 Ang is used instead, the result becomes 0.624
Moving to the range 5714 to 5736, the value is 0.591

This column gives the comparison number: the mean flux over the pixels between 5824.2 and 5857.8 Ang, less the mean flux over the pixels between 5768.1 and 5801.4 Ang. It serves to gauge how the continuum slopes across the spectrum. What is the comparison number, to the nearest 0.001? 0.026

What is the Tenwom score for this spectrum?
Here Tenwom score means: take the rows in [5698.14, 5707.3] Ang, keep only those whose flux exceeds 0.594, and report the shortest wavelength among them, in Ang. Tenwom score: 5700.11 Ang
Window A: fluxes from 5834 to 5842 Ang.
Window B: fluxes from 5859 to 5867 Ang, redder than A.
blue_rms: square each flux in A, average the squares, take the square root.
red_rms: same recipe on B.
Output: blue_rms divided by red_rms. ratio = 0.97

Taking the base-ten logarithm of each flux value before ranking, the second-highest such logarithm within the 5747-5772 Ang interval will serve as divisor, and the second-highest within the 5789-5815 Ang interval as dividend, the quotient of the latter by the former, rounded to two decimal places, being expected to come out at 1.09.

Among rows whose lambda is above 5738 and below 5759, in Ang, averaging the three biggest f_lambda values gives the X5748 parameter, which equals 0.64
